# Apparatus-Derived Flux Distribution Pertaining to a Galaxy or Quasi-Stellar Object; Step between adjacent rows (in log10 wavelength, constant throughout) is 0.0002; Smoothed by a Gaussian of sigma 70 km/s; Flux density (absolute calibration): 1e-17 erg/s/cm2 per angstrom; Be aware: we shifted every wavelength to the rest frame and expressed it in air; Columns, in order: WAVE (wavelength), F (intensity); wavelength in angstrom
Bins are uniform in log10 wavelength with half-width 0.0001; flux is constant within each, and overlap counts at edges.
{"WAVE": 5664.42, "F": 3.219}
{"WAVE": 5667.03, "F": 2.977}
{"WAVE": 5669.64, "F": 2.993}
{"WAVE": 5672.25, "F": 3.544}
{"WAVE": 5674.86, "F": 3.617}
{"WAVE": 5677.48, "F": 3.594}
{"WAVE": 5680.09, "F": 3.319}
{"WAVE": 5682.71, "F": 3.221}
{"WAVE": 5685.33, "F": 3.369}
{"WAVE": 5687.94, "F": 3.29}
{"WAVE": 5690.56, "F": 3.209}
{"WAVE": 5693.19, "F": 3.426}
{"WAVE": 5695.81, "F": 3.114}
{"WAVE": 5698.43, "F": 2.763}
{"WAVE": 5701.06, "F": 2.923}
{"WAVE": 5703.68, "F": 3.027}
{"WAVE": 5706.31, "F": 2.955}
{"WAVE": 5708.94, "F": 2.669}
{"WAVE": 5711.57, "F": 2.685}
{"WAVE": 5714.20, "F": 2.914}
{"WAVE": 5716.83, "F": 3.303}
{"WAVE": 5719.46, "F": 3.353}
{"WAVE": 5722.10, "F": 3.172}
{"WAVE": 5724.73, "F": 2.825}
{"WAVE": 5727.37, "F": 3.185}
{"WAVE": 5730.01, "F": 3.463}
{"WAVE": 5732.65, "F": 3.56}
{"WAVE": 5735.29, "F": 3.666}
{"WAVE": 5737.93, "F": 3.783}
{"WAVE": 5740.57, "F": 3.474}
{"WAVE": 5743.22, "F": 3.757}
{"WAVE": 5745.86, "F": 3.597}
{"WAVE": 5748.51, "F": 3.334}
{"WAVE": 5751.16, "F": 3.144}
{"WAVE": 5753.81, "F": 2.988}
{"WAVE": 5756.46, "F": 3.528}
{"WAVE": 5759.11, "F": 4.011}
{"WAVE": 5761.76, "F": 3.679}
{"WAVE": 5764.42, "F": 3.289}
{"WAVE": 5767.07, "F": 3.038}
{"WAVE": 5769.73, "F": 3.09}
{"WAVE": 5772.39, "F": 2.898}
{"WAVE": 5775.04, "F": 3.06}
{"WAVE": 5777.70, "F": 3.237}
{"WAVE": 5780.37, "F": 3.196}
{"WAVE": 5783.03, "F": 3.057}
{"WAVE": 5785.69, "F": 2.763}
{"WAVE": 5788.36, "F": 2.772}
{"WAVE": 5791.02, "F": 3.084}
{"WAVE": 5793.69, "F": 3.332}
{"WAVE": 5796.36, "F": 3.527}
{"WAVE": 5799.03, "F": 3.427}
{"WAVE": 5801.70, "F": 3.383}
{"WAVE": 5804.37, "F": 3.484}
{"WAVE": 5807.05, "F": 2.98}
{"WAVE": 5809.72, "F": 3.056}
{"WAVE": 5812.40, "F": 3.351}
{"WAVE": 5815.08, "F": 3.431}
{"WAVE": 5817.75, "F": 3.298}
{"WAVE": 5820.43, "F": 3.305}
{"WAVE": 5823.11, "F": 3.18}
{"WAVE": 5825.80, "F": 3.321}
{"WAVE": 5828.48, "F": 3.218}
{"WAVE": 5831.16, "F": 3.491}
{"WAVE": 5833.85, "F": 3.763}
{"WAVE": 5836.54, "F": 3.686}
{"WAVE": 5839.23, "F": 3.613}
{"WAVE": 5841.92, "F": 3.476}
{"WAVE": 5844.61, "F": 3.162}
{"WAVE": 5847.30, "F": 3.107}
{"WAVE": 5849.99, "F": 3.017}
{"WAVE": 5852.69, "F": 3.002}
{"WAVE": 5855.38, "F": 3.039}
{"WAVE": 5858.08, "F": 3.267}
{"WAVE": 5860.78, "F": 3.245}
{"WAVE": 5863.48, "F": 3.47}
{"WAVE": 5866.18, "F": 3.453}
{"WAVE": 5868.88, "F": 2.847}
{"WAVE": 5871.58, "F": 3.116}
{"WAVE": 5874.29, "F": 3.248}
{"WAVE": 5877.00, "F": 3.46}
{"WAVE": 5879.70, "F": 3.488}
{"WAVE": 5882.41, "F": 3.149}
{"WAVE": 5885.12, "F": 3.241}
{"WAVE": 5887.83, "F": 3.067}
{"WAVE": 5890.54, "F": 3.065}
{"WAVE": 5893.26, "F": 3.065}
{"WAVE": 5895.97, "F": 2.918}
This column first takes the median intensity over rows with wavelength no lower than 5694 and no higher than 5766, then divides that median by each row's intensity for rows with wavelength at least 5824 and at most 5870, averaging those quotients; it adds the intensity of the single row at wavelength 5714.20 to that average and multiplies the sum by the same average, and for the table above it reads 3.9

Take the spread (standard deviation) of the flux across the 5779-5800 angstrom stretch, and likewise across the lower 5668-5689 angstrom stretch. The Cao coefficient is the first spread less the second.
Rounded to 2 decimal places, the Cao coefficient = 0.07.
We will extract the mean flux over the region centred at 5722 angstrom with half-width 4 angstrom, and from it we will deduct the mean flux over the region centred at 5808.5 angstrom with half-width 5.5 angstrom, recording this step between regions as -0.10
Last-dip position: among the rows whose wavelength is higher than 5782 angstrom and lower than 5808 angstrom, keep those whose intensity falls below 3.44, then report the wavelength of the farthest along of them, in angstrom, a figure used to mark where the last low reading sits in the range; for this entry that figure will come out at 5807.05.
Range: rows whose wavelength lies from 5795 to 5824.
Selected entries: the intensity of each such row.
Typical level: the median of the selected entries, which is 3.35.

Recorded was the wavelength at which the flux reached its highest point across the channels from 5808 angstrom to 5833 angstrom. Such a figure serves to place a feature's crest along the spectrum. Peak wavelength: 5831.16 angstrom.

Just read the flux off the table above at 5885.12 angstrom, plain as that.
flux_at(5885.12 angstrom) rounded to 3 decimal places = 3.241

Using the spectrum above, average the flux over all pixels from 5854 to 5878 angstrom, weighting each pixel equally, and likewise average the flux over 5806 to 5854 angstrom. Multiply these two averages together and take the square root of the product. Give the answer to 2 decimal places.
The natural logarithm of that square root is 1.18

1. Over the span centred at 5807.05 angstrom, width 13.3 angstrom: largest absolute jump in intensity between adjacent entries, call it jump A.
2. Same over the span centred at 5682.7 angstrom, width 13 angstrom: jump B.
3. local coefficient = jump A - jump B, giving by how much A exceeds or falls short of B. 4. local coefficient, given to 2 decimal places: 0.23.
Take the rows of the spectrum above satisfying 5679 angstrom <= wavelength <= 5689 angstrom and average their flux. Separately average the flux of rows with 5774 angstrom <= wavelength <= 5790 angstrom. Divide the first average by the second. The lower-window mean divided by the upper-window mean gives 1.09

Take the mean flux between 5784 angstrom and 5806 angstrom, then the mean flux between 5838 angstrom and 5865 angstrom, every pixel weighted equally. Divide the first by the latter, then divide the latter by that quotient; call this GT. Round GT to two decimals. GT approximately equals 3.26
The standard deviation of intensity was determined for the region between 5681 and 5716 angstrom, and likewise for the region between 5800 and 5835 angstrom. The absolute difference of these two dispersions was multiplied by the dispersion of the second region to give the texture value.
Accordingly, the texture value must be 0.010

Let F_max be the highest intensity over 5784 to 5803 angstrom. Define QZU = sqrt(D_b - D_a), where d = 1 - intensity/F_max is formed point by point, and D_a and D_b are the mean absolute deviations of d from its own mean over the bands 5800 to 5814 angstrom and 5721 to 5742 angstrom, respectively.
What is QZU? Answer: 0.13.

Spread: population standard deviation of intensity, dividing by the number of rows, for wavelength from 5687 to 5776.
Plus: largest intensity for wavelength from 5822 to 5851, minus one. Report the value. 3.1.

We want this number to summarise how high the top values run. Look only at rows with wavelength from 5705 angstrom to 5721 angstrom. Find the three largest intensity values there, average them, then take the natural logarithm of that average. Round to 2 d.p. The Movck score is 1.16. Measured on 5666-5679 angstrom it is 1.28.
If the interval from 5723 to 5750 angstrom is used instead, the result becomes 1.32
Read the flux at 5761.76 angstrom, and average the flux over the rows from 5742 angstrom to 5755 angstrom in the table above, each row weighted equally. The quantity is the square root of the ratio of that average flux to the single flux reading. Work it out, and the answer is 0.956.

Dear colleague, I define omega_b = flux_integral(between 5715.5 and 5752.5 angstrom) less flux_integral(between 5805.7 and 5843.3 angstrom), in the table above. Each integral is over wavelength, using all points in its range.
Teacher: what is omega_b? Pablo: -0.8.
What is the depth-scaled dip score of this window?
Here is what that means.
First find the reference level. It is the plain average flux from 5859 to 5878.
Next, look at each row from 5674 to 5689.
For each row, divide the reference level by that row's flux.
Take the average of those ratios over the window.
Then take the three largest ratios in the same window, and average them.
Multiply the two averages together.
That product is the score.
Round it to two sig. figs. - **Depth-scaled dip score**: 0.96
